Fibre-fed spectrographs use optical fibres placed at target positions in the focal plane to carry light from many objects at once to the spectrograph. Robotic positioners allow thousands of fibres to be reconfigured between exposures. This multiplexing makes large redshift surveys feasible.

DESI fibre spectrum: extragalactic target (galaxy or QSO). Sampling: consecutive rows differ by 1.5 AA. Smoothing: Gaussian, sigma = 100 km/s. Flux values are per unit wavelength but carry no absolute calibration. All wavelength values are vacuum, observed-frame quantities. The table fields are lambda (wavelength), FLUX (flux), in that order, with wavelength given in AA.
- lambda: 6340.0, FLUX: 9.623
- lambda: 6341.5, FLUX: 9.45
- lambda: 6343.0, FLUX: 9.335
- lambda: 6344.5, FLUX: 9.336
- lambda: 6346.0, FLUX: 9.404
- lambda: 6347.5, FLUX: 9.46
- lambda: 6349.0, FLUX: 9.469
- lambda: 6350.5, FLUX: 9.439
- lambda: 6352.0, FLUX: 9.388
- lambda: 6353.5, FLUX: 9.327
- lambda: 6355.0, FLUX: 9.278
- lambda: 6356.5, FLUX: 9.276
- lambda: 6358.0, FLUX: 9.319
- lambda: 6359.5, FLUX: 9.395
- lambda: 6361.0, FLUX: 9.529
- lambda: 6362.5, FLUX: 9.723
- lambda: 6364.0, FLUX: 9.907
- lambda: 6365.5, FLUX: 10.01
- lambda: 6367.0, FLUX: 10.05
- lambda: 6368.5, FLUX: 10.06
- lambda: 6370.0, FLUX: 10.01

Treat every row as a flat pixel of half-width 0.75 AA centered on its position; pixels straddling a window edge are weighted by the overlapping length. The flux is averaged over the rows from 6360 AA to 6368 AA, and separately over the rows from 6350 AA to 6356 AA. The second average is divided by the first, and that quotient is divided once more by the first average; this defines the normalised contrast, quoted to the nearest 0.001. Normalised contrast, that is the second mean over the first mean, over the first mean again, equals 0.097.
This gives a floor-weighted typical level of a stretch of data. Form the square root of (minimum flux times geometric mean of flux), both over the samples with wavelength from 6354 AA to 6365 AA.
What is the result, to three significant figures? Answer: 9.38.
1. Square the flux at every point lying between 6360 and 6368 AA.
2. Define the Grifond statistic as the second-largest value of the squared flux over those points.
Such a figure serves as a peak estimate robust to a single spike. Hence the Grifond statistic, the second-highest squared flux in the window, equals 100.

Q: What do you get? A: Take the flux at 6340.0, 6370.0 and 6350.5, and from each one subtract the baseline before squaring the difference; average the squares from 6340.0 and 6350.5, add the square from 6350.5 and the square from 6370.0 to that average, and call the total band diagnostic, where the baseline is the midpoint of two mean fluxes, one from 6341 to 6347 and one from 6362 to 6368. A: 0.20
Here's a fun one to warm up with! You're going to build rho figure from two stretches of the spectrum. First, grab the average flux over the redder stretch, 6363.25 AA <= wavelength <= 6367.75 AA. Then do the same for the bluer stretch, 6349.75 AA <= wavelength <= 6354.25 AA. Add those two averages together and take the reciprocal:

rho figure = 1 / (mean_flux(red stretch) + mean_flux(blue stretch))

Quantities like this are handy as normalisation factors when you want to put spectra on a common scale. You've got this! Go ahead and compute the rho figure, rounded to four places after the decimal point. 0.0516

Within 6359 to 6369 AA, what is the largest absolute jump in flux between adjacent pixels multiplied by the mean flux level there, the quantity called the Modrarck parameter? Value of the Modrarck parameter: 1.9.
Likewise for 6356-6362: 1.3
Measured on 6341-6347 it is 1.1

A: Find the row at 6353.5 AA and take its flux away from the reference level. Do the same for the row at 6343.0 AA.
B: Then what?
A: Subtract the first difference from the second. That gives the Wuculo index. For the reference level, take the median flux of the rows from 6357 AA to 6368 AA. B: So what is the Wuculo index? -0.01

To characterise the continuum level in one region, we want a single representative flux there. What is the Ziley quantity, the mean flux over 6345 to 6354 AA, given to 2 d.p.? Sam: 9.41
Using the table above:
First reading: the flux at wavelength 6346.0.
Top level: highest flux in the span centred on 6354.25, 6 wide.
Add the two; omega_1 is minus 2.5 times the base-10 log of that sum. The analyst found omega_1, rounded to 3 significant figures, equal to -3.18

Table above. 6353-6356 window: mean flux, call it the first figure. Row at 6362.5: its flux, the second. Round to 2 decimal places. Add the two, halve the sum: 9.51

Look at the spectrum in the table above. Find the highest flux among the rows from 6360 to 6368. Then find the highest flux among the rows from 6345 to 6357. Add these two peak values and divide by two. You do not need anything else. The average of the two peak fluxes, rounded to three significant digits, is 9.76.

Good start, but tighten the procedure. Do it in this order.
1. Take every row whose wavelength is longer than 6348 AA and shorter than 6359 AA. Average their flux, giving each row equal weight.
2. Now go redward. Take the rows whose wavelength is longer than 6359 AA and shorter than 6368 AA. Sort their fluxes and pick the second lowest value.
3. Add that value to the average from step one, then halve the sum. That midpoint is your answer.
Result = 9.44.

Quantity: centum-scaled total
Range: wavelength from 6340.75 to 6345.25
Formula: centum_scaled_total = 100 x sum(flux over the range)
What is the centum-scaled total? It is 2812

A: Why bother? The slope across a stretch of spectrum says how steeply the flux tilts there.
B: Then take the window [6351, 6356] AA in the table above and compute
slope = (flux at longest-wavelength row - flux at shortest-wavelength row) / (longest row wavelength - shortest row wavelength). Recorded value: -0.04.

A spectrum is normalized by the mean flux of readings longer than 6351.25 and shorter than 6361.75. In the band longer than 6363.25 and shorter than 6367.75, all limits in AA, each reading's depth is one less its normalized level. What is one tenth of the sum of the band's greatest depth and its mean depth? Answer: -0.0126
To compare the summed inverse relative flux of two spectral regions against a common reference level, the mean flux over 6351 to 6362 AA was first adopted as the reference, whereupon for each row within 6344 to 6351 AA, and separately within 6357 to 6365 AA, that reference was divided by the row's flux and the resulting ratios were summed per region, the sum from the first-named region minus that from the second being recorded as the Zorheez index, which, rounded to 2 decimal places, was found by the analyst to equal 0.08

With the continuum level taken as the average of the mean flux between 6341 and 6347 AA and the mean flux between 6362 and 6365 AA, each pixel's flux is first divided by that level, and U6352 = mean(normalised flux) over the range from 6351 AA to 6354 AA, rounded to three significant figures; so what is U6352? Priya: 0.975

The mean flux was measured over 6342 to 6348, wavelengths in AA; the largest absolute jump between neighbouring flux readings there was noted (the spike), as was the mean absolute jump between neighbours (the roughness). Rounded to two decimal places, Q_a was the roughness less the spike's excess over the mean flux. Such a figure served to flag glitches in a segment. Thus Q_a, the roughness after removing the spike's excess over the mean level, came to 9.36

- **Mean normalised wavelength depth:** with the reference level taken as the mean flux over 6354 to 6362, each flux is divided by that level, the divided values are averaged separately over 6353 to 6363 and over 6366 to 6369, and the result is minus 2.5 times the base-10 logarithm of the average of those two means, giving -0.04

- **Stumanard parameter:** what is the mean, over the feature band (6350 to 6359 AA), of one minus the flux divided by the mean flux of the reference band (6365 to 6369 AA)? 0.070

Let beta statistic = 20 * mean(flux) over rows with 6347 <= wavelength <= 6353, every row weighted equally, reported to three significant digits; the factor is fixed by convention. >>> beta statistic 189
